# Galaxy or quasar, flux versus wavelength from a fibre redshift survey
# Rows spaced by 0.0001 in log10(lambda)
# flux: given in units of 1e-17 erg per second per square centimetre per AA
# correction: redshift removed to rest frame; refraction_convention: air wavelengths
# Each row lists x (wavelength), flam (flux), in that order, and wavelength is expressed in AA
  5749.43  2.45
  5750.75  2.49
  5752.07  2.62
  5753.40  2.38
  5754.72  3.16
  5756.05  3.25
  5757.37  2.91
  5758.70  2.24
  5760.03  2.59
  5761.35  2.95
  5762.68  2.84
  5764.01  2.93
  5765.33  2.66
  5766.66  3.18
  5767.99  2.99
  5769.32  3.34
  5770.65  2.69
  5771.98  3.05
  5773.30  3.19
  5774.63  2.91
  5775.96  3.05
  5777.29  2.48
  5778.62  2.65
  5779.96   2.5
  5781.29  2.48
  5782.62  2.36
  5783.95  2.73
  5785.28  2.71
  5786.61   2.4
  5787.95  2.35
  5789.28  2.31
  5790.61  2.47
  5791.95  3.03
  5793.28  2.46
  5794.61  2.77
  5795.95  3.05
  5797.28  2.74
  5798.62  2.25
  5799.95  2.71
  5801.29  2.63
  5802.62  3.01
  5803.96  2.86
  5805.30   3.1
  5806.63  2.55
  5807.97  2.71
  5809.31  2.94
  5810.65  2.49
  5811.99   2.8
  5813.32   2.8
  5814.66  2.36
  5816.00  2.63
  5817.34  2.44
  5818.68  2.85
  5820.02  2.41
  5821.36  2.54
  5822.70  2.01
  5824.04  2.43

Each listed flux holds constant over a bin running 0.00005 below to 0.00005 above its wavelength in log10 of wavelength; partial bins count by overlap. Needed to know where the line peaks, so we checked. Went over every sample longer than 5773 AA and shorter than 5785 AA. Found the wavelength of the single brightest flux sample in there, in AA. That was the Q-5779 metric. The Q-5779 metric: 5773.30 AA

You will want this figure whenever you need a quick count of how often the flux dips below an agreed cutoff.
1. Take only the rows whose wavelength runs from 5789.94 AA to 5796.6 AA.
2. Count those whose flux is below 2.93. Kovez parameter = 3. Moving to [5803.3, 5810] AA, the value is 3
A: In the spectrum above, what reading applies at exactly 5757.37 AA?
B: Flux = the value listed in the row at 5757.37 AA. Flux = 2.91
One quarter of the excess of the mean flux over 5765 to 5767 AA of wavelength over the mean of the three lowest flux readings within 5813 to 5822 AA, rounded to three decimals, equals 0.129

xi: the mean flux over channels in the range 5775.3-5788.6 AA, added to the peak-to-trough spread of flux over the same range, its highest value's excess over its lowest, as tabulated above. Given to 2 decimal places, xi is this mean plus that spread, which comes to 3.27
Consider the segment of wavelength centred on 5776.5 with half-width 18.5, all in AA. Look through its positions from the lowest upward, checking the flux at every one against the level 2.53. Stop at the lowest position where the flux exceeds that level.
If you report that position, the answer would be 5760.03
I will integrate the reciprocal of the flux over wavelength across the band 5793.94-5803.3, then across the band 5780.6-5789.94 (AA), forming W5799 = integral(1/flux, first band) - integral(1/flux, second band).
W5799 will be -0.34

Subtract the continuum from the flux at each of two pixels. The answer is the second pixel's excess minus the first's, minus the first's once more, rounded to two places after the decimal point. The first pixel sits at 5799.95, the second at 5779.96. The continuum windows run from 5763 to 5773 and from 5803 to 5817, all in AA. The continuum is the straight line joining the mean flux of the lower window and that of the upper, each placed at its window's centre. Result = -0.26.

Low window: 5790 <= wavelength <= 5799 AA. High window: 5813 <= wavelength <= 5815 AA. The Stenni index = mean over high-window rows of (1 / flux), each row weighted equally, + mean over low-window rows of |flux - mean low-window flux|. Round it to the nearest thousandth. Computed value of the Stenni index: 0.637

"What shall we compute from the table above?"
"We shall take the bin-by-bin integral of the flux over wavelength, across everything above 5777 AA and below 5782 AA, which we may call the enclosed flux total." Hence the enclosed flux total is 13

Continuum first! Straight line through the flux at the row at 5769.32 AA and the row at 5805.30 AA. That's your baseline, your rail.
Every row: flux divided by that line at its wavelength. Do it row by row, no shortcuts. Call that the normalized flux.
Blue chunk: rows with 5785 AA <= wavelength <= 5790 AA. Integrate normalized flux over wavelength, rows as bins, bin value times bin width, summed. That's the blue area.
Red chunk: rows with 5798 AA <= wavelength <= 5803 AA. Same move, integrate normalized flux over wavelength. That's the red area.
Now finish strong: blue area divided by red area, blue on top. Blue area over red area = 0.89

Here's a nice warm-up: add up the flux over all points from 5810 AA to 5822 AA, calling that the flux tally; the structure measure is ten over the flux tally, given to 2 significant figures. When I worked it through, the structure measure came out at 0.43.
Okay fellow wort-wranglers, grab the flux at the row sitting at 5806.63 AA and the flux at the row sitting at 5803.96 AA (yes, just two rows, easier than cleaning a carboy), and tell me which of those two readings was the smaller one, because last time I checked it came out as 2.55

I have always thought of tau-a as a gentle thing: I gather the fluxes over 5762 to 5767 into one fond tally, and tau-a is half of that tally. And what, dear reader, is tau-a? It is 5.8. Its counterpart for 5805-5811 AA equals 6.9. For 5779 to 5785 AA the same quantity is 5.0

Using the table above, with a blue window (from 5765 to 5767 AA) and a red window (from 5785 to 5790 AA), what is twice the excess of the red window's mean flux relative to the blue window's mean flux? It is -1.0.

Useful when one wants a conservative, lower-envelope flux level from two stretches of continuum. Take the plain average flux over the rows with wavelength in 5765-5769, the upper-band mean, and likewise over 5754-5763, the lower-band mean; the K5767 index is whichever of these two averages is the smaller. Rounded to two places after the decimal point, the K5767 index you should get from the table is 2.85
